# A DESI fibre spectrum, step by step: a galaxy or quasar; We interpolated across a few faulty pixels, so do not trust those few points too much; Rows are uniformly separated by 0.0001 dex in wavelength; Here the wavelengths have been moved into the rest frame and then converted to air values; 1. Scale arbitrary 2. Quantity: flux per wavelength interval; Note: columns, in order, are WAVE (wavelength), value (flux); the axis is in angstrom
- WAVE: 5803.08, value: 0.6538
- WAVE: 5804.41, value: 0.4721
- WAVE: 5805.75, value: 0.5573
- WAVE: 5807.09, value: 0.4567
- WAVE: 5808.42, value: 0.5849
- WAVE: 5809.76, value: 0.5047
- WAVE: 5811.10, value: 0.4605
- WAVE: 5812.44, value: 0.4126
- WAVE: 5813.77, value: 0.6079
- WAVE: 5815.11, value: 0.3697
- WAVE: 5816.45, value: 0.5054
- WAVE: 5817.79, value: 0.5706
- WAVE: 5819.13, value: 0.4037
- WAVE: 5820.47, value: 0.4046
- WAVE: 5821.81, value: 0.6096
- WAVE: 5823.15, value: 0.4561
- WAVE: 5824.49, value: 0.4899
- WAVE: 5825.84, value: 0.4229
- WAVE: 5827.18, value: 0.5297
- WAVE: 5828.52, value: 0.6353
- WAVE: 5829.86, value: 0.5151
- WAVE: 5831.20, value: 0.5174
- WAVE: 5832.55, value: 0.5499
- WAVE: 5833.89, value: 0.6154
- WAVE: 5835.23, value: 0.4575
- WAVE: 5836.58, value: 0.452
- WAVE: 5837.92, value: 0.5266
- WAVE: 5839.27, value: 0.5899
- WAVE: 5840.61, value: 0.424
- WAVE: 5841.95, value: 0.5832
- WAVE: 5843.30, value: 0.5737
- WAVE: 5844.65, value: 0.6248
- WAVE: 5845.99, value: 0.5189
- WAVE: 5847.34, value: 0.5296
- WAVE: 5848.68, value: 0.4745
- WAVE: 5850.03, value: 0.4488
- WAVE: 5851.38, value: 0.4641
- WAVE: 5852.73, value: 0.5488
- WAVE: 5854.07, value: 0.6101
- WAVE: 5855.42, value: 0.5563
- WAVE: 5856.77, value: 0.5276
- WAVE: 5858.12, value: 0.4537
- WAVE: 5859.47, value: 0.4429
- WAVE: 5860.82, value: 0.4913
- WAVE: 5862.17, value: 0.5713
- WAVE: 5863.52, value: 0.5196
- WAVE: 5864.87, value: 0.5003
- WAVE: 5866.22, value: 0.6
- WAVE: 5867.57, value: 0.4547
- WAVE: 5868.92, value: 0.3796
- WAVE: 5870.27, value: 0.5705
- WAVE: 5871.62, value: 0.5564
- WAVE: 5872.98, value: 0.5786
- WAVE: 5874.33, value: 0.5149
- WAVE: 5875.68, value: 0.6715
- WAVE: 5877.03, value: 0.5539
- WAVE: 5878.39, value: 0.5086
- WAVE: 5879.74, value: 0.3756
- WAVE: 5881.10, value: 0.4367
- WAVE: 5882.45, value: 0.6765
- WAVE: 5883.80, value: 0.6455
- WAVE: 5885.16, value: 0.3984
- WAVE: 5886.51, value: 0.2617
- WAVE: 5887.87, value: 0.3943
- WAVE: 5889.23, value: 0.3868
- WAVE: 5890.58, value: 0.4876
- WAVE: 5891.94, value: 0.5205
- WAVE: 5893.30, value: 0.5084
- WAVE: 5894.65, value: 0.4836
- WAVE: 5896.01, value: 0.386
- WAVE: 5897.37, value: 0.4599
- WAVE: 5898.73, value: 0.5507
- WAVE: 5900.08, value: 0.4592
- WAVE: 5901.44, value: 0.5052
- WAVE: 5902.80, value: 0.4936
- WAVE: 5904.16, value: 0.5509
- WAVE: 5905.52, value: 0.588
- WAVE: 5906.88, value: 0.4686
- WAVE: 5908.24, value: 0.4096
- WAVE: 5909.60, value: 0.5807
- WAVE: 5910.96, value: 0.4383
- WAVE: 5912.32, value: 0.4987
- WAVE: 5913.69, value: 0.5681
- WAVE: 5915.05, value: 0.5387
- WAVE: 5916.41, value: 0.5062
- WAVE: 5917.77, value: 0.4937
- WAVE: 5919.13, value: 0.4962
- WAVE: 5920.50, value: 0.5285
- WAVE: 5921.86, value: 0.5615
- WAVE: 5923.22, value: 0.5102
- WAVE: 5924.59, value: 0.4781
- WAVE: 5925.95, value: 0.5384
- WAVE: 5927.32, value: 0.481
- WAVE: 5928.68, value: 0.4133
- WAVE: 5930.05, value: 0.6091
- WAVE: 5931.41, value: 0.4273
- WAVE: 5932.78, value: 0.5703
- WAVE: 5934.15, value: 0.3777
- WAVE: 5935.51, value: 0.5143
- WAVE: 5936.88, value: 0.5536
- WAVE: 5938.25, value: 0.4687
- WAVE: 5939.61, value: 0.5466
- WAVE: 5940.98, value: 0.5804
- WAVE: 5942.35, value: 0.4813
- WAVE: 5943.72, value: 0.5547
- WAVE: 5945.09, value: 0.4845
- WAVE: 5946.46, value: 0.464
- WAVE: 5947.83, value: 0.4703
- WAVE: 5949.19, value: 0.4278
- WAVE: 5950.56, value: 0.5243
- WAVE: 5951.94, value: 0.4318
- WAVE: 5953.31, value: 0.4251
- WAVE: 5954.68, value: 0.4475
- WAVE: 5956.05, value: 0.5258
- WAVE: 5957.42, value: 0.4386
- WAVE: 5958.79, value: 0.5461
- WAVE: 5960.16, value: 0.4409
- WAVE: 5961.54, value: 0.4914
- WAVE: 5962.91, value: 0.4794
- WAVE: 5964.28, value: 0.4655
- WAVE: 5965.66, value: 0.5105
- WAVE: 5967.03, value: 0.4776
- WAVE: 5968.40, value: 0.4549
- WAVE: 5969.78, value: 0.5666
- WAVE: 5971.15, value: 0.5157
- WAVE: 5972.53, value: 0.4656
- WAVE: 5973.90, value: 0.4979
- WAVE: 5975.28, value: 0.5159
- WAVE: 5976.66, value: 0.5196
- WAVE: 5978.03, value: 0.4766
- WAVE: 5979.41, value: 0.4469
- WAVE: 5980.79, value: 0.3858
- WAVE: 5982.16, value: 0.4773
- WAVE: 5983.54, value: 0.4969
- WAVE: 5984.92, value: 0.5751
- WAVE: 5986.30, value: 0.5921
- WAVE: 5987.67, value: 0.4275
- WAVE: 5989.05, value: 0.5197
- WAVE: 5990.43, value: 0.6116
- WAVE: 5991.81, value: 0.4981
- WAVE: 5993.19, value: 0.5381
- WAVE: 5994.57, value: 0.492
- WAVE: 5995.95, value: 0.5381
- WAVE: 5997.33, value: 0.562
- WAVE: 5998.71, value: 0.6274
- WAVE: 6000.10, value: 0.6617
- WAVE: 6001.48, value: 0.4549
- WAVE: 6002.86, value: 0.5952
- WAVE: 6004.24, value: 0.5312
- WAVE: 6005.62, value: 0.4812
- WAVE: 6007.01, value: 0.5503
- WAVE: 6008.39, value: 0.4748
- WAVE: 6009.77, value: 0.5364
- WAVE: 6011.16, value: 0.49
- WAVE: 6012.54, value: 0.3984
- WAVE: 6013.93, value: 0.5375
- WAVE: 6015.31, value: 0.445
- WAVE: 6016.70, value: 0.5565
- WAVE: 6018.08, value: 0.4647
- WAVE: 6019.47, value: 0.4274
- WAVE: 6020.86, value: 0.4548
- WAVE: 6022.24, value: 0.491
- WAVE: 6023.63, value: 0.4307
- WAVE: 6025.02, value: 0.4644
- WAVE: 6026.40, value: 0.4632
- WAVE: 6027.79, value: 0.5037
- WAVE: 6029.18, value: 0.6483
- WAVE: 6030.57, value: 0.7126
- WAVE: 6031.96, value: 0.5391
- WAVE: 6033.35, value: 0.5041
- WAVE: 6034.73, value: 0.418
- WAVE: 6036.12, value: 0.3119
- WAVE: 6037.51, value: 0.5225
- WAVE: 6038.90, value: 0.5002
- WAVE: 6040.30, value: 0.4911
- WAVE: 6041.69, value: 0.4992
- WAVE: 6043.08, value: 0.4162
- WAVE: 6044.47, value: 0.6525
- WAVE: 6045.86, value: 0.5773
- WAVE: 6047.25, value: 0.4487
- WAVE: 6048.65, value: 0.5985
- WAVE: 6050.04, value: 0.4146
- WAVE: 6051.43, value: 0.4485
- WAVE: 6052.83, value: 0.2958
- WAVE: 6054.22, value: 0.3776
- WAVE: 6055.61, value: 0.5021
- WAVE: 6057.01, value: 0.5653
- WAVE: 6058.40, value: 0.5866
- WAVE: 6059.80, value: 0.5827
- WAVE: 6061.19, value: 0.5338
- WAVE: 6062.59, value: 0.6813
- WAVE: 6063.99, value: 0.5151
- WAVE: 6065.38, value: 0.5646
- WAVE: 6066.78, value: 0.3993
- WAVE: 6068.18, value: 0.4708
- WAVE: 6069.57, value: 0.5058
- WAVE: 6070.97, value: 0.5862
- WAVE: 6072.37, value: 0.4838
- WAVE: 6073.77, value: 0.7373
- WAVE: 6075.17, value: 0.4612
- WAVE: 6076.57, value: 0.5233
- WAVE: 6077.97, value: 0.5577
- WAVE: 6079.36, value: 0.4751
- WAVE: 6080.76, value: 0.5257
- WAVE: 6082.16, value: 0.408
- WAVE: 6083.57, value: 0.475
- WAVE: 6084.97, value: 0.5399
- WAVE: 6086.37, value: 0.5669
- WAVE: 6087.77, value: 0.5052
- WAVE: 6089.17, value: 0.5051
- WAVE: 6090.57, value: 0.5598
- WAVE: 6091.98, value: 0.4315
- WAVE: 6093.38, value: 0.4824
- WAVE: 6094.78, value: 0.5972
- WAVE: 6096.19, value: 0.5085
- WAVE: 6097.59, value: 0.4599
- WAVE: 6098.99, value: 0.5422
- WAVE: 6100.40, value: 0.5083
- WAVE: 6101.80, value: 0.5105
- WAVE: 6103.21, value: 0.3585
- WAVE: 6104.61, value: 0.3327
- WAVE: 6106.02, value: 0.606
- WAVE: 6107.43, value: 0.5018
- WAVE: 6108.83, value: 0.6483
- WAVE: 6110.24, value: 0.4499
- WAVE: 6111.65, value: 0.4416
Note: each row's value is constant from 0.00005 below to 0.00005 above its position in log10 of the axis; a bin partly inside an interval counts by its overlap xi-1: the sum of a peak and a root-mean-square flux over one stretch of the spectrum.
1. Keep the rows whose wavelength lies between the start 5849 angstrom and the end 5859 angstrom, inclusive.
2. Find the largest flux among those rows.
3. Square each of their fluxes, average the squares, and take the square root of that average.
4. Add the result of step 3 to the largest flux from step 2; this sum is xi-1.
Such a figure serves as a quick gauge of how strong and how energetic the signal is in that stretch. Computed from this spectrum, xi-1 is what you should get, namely 1.13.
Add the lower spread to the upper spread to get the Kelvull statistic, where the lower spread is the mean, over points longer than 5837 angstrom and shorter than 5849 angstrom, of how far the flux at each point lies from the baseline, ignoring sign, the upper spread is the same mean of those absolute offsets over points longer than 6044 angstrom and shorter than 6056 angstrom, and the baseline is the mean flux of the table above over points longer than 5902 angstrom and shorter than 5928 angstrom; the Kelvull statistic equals 0.15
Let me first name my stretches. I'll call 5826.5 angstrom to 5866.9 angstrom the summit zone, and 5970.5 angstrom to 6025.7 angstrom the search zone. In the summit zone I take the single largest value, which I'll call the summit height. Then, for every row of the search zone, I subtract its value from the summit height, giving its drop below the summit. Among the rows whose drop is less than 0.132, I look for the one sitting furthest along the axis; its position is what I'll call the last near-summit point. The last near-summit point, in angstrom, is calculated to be 6016.70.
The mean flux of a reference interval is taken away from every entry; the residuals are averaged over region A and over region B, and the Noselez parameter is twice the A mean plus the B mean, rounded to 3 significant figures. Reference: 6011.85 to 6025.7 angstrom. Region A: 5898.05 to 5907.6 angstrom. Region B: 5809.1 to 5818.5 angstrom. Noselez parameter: 0.122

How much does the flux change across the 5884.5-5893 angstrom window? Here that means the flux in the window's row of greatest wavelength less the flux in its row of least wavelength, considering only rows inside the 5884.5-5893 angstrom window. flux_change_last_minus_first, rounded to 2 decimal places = 0.12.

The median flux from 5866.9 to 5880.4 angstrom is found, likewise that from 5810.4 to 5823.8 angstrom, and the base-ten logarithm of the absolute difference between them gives -1.12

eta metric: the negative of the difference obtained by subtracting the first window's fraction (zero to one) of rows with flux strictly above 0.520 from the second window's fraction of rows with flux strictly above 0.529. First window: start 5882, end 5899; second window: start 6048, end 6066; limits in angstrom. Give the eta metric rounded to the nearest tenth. -0.2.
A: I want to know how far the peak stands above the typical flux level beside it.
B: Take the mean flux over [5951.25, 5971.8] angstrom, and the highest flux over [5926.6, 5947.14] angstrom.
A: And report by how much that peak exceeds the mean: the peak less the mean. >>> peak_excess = 0.128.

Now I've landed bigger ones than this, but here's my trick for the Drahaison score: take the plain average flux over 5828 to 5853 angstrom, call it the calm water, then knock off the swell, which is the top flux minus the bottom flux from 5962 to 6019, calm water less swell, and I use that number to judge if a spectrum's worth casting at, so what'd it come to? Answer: 0.25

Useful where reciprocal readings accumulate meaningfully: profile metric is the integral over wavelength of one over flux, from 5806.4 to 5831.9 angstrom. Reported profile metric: 52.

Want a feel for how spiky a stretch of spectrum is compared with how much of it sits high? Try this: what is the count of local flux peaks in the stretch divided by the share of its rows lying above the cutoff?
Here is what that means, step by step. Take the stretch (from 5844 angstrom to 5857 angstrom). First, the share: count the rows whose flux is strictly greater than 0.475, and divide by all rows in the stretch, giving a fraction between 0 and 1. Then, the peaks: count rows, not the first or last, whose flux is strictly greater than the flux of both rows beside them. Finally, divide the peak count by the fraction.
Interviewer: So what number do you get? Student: 2.9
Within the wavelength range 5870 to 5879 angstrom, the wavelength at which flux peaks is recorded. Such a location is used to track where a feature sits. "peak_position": 5875.68 angstrom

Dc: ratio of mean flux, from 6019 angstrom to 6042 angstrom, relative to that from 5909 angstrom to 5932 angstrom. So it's 0.97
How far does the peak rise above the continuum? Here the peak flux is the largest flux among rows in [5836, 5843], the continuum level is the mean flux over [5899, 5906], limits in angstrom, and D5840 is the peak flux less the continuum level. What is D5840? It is 0.07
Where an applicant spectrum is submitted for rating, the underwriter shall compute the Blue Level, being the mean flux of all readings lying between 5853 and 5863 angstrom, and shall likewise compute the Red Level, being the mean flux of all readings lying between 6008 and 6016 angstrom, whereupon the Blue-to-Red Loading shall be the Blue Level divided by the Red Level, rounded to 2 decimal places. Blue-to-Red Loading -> 1.09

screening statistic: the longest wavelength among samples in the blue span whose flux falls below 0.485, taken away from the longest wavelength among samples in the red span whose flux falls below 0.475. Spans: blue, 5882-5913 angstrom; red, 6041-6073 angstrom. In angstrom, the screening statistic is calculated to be 157.2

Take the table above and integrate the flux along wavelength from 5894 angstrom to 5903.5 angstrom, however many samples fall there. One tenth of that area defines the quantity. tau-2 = 0.45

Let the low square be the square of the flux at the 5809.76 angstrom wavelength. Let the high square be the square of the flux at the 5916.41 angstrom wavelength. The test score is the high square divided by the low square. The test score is 1.0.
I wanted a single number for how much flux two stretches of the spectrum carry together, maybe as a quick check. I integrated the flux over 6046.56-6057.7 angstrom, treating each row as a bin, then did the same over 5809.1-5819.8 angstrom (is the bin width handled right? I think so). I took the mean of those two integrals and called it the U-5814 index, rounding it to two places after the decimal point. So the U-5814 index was 5.11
